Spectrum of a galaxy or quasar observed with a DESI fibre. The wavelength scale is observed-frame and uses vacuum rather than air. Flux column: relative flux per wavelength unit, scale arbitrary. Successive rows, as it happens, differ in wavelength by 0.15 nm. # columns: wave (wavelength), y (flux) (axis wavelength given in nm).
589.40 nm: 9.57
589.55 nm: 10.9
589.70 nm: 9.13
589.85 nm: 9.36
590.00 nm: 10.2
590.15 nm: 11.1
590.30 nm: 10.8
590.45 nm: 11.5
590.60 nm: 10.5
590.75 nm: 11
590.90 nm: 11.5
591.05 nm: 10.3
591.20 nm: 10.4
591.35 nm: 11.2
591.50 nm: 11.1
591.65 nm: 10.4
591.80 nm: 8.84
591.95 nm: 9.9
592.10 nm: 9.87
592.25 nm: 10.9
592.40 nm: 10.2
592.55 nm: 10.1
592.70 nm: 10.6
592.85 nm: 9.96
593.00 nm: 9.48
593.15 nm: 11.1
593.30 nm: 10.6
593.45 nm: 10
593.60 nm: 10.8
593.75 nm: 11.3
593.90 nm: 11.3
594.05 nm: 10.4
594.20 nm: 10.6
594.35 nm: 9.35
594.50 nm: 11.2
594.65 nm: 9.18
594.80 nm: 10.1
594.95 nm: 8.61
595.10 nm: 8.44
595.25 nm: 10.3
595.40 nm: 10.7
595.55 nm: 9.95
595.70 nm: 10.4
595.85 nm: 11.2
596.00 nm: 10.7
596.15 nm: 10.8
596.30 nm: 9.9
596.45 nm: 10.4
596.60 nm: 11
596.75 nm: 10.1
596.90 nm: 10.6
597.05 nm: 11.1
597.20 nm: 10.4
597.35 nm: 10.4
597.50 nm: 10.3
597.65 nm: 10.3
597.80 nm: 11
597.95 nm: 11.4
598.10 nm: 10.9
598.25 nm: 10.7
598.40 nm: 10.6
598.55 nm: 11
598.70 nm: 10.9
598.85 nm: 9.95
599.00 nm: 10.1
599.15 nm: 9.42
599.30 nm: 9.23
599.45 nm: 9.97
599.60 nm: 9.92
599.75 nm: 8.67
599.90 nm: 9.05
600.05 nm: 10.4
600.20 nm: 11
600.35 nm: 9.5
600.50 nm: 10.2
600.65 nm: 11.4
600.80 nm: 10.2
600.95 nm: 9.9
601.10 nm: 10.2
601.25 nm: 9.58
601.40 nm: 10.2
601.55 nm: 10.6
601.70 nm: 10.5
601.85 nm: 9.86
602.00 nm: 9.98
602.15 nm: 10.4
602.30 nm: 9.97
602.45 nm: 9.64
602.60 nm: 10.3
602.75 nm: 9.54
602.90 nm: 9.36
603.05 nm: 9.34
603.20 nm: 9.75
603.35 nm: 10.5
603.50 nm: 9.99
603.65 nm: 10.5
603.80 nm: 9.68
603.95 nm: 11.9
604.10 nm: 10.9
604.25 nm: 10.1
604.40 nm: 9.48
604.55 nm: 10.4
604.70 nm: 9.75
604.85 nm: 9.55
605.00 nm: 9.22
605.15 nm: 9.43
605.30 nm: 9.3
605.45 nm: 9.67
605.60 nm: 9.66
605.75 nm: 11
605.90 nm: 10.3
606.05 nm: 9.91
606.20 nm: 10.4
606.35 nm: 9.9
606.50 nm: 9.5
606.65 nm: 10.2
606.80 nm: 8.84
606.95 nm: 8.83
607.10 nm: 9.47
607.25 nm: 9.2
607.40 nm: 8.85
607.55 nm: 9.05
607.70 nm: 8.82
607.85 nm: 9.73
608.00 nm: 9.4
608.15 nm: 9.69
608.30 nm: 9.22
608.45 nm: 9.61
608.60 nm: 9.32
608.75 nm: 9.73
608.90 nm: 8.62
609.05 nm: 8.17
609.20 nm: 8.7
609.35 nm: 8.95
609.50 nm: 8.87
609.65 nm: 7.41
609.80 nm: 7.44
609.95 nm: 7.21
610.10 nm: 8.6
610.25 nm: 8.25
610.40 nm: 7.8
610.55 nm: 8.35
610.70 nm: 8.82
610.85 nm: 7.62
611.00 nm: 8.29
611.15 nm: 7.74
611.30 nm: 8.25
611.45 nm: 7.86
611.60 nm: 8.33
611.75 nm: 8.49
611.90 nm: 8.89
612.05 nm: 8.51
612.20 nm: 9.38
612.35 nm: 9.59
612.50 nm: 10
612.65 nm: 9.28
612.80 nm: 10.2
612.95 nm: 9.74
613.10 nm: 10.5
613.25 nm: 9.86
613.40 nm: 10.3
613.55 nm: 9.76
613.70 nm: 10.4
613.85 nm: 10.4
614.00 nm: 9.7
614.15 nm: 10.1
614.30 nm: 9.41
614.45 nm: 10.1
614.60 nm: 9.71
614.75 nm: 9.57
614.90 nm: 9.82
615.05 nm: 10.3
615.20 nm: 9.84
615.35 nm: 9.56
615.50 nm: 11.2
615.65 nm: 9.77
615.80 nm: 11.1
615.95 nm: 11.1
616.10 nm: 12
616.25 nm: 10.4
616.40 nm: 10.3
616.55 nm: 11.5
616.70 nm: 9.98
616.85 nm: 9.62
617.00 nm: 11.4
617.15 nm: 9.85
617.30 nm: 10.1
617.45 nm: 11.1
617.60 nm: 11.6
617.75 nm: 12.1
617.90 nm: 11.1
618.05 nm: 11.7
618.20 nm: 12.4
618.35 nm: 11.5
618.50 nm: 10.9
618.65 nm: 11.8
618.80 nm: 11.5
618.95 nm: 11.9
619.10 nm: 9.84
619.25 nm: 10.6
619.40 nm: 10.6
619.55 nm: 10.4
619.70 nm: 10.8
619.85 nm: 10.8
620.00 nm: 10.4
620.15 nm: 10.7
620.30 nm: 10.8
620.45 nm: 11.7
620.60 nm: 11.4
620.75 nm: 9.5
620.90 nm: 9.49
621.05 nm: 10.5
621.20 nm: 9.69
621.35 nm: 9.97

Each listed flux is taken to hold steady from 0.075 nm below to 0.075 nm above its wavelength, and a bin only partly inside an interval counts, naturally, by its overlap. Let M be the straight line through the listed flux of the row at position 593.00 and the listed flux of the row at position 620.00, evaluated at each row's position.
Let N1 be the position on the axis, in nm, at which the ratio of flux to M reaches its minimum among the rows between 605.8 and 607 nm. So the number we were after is 606.95 nm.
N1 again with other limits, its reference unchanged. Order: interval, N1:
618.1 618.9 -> 618.50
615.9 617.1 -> 616.85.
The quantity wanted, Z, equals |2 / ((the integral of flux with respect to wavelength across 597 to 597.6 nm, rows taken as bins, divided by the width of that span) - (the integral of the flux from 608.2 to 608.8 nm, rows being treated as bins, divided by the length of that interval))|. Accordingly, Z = 1.9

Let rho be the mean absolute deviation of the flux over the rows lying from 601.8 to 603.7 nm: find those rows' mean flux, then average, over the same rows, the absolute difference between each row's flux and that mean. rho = 0.32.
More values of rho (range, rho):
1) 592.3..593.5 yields 0.38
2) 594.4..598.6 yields 0.50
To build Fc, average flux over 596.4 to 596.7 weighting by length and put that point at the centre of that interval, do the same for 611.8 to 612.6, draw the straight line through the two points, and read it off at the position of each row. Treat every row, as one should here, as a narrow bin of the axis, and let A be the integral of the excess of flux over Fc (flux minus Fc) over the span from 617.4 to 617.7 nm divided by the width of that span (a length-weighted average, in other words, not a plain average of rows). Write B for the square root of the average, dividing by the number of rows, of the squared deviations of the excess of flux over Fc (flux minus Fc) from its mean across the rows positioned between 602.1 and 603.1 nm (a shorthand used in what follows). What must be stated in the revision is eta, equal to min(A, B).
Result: 0.38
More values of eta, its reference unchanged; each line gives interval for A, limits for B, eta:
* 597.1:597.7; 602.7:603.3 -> -0.21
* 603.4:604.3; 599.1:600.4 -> 0.51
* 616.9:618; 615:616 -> 0.68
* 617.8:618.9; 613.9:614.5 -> 0.29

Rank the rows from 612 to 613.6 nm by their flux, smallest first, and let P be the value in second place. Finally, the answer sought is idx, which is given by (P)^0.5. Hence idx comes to 3.05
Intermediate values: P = 9.28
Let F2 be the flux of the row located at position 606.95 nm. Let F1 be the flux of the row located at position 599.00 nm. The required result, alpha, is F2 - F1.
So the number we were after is -1.3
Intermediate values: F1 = 10.1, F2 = 8.83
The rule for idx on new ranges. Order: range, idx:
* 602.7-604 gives 3.06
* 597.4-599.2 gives 3.15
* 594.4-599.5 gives 2.93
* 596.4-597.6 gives 3.21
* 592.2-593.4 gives 3.16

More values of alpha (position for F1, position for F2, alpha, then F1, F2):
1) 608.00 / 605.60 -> 0.3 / 9.4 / 9.66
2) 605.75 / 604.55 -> -0.6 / 11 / 10.4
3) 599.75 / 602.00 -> 1.3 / 8.67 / 9.98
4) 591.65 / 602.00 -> -0.4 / 10.4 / 9.98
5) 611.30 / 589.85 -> 1.1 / 8.25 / 9.36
